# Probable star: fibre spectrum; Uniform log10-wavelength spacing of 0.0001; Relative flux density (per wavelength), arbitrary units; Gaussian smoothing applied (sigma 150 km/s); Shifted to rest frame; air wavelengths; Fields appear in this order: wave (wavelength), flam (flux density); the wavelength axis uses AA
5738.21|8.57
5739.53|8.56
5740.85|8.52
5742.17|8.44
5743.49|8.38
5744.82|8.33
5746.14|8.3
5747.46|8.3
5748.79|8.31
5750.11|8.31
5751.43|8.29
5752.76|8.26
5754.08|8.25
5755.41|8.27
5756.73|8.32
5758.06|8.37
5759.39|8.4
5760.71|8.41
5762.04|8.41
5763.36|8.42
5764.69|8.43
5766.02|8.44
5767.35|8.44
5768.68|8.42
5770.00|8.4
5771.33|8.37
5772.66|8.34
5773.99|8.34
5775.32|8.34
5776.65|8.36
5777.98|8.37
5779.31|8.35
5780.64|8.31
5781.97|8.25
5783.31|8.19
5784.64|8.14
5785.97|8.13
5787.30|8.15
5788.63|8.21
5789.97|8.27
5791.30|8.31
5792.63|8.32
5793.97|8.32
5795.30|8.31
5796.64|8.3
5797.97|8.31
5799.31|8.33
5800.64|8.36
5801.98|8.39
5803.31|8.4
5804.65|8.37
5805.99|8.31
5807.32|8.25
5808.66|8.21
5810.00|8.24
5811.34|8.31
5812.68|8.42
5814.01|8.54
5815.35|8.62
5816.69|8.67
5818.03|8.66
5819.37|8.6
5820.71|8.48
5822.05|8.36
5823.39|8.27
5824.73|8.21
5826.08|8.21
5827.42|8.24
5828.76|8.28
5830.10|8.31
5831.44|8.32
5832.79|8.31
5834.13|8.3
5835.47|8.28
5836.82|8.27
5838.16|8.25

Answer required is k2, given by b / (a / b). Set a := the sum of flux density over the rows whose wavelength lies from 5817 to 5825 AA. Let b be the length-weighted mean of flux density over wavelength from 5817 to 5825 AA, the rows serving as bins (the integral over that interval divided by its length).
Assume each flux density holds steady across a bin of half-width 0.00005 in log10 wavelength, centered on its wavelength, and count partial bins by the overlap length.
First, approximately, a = 51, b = 8.45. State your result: 1.4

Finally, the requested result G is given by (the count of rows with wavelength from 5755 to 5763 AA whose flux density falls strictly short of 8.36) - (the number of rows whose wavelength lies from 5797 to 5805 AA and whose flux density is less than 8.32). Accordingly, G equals 1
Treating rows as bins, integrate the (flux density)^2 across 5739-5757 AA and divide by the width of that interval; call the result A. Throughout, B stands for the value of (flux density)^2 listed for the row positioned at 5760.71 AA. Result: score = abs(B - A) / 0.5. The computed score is 2.1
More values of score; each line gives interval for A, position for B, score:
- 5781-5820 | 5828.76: 2.1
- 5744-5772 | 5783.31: 5.5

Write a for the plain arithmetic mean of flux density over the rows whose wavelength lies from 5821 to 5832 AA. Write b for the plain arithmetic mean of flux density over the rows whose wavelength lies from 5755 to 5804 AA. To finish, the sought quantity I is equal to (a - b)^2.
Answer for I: 0.0030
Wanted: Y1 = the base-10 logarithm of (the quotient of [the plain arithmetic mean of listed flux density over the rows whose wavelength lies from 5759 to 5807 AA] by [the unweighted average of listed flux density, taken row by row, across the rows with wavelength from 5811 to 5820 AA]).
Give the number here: -0.011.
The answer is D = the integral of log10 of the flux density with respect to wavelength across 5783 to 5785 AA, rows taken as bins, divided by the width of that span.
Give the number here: 0.913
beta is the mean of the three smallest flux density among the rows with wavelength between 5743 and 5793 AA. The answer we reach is 8.14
